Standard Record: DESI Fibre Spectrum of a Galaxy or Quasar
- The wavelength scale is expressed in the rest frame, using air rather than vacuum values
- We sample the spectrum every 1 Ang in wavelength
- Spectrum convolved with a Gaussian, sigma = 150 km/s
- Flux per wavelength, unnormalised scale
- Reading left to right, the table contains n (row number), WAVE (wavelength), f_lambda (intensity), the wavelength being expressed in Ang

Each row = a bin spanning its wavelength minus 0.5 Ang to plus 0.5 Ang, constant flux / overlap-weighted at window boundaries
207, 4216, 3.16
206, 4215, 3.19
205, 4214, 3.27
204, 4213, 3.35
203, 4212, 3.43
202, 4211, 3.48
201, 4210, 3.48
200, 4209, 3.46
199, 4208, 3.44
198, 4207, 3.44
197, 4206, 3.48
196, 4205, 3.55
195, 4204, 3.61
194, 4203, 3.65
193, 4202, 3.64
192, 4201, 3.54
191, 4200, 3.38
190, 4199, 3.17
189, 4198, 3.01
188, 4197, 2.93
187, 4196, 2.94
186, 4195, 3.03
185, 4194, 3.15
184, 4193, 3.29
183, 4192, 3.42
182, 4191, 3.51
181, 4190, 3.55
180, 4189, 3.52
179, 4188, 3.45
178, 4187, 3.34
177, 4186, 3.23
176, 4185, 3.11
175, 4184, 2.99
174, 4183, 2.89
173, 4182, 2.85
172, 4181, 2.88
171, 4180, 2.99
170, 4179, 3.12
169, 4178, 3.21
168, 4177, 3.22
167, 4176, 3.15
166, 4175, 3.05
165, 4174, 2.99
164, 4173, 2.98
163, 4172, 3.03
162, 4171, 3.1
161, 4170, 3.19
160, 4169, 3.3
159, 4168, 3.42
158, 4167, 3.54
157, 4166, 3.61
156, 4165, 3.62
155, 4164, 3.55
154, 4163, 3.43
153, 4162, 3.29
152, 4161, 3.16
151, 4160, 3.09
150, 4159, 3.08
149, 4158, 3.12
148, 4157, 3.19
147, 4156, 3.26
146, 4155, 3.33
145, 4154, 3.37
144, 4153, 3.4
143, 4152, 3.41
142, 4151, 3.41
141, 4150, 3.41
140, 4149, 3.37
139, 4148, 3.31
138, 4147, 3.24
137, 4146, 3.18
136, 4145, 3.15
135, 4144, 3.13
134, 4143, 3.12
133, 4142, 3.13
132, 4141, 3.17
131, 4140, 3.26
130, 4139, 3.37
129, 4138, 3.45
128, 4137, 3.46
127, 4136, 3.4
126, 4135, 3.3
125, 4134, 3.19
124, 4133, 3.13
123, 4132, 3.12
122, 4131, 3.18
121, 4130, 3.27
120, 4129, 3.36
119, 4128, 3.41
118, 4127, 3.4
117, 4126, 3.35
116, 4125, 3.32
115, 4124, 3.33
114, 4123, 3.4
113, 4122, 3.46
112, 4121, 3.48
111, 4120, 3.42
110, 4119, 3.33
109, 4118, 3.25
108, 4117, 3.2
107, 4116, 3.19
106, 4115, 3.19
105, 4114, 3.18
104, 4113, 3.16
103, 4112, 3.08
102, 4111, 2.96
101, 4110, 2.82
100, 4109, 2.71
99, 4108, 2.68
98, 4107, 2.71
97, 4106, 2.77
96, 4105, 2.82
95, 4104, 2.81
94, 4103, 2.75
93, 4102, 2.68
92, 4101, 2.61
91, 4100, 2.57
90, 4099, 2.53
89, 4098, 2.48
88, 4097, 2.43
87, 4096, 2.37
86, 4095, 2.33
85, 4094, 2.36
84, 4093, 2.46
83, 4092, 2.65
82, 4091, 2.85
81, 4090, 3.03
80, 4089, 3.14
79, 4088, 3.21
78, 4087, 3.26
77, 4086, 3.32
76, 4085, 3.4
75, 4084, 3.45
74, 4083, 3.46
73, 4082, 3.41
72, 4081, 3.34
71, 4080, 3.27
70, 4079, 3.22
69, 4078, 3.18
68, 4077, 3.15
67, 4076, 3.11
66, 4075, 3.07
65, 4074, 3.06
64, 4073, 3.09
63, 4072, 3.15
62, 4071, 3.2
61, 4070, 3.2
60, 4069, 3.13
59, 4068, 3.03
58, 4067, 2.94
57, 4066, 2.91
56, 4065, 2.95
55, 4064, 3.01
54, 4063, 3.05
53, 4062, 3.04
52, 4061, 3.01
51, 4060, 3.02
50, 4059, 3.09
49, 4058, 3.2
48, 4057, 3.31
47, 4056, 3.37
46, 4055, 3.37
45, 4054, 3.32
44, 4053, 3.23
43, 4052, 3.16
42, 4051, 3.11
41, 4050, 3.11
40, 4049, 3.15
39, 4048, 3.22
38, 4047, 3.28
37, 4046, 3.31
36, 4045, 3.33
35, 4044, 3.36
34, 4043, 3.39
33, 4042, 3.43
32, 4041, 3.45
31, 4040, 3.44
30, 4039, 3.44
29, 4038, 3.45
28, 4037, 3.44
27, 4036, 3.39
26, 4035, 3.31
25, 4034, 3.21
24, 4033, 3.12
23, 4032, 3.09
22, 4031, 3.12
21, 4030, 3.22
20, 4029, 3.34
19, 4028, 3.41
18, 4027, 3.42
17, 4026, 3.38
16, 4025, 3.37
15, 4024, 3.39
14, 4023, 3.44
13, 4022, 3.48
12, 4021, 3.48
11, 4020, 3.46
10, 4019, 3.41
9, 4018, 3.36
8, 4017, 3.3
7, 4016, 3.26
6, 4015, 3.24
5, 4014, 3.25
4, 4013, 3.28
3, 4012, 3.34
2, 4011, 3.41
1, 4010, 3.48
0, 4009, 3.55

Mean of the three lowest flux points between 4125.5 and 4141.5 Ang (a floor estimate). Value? 3.14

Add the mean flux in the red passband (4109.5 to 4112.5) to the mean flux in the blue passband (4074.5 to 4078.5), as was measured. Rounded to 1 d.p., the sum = 6.1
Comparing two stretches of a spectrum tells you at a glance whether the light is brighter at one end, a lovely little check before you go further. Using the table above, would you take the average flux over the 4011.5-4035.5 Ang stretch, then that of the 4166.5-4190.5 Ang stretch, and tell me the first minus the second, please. 0.15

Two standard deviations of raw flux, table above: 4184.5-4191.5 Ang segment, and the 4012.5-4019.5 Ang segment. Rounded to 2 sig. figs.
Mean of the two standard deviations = 0.11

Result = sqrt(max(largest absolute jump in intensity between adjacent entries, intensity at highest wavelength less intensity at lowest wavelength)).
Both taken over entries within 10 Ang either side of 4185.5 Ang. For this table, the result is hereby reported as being 0.37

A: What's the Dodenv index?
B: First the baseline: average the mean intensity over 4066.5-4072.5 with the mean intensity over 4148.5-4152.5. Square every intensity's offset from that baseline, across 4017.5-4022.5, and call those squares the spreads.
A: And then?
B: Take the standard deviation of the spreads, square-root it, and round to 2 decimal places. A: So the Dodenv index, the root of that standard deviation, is 0.13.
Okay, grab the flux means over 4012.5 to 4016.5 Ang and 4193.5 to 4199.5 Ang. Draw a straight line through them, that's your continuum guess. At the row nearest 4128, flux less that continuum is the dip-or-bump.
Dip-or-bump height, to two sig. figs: 0.29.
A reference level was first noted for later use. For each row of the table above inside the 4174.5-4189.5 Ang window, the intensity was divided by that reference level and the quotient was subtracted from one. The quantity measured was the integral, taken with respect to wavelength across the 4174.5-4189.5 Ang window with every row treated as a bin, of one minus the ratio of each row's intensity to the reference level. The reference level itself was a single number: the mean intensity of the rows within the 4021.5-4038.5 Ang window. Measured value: 0.88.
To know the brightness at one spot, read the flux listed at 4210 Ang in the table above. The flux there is 3.48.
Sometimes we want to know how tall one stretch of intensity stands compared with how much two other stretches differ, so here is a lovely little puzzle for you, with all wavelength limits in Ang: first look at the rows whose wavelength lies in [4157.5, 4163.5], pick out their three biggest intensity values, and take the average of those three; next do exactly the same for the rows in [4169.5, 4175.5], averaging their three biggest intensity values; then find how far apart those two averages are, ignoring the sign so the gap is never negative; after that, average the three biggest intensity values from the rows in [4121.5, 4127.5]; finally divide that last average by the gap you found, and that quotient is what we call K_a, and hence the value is 19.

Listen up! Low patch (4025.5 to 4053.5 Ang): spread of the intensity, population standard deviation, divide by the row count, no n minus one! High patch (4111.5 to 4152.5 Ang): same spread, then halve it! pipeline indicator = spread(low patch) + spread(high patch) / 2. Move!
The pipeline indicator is 0.182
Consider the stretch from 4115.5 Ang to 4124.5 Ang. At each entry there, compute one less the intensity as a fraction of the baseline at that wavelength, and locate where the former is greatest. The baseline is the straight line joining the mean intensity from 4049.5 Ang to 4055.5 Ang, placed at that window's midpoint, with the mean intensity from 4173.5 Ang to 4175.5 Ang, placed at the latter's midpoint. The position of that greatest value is 4116 Ang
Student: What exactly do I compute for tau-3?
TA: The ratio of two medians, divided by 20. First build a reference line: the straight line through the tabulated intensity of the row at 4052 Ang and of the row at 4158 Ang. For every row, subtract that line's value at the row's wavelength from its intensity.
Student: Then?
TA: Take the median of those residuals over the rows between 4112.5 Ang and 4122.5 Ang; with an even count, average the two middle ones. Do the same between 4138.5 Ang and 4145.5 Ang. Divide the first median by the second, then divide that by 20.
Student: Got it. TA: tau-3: 0.18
